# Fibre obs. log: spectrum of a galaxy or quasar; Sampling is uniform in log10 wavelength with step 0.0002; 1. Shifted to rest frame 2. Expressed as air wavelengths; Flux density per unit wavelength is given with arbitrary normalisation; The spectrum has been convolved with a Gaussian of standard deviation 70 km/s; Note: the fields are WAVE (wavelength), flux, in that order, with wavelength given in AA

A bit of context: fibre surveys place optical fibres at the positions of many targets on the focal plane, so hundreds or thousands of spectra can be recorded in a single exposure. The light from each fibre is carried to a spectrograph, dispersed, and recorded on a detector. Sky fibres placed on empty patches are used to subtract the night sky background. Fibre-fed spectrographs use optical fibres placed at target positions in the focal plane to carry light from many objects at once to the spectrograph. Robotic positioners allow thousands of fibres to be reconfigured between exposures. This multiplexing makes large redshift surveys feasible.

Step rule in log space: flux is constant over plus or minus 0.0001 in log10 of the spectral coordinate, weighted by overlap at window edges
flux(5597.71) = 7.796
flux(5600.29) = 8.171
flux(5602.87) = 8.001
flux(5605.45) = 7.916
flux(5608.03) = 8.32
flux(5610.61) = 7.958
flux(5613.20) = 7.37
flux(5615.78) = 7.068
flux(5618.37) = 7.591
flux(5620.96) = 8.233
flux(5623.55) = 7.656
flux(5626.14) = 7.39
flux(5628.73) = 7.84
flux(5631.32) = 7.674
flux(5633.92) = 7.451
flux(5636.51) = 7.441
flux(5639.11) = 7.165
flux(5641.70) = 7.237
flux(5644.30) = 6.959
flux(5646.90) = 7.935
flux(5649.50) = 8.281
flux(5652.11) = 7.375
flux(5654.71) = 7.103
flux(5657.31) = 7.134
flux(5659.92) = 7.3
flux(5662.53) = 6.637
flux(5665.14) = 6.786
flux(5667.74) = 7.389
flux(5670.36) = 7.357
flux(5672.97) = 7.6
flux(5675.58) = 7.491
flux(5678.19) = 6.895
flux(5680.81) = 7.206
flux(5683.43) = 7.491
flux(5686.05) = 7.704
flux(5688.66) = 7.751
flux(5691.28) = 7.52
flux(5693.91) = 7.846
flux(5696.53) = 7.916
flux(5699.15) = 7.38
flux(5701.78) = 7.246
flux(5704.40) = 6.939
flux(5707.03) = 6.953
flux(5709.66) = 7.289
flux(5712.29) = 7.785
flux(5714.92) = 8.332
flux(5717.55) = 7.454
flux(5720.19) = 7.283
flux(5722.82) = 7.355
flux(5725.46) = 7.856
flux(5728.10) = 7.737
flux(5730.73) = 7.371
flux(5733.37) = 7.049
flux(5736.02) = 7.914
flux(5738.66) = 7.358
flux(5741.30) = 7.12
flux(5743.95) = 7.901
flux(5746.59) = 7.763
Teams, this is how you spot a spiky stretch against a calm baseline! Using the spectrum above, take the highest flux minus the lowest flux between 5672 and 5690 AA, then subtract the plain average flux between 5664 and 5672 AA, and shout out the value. -6.3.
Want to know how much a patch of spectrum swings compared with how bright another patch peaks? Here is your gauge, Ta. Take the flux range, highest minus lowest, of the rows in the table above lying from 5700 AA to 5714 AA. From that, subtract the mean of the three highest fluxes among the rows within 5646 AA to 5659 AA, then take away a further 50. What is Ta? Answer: -57.0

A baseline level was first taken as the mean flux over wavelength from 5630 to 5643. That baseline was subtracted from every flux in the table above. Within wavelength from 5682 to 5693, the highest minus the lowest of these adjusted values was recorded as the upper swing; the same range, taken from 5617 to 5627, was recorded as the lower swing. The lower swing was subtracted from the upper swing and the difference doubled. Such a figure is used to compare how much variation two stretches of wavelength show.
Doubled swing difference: -1.2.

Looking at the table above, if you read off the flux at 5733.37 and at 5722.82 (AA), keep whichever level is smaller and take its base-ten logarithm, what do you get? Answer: 0.848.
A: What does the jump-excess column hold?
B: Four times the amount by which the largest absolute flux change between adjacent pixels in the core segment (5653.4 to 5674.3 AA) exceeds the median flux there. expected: -26.2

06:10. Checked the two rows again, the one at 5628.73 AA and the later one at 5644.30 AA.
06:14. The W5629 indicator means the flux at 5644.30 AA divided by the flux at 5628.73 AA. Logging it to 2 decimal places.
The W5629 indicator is 0.89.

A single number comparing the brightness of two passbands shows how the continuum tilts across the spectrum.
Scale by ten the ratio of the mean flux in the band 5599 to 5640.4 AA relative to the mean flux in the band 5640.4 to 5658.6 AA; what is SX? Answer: 10.36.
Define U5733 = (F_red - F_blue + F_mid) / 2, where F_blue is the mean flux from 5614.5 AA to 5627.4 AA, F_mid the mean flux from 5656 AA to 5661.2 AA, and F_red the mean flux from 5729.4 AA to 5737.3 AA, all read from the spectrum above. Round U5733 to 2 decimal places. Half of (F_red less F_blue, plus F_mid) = 3.54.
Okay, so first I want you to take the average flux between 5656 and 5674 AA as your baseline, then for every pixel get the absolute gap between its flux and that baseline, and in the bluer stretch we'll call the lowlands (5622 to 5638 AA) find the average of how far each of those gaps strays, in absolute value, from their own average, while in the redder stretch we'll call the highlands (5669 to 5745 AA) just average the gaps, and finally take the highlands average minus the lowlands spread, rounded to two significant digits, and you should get 0.23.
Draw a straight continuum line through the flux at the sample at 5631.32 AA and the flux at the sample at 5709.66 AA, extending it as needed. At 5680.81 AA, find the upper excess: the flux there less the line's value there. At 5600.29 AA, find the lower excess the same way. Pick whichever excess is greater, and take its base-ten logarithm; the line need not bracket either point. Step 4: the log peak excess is -0.46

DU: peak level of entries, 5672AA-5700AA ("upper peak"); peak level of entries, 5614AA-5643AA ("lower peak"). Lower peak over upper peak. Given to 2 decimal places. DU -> 1.04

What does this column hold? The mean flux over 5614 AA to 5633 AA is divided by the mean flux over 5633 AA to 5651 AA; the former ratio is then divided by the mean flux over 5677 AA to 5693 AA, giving 0.137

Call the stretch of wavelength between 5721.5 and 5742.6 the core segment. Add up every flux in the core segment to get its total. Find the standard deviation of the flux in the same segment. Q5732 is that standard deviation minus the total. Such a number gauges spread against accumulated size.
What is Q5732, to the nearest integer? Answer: -59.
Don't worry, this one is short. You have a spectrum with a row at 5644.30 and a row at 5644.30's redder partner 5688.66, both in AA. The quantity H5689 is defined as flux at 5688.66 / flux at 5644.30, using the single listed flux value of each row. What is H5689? 1.11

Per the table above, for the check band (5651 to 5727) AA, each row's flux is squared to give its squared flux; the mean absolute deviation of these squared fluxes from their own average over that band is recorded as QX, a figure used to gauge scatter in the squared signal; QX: 4.15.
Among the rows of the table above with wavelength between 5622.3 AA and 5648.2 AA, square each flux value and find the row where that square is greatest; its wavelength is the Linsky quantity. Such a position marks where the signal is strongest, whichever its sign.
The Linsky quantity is 5646.90 AA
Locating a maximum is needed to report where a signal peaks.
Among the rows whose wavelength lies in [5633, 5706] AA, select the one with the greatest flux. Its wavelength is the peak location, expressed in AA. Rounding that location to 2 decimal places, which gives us 5649.50 AA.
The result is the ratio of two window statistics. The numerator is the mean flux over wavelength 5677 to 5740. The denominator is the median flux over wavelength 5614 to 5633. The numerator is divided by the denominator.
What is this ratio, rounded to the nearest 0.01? 0.98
